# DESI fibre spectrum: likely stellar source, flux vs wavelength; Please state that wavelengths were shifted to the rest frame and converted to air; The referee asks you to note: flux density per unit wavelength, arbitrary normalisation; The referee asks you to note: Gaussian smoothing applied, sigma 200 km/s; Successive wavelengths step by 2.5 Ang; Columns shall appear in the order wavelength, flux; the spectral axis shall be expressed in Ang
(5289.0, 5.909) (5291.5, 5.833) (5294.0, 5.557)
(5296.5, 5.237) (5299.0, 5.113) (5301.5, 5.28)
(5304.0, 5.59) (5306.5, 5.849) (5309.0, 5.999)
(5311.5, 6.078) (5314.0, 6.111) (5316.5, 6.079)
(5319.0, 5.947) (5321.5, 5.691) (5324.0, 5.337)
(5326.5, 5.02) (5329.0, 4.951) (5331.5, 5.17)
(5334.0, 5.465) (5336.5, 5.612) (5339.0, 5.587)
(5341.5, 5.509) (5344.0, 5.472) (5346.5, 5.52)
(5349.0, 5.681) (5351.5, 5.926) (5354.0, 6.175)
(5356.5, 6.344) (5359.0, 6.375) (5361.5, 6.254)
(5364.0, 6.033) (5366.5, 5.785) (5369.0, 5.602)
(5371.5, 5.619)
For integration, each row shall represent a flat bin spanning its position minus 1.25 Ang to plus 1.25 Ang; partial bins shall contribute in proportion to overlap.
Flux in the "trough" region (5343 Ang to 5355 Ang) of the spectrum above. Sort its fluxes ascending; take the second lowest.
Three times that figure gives 17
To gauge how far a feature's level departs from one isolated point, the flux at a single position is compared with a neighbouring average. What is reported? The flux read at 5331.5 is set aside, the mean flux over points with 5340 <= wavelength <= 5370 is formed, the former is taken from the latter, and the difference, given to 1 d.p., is 0.7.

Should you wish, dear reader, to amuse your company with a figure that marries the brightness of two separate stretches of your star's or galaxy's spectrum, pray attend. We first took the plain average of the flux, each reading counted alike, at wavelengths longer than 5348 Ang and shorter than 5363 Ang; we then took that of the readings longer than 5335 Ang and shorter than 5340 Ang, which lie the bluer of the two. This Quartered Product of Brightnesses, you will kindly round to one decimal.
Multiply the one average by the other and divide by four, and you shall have 8.6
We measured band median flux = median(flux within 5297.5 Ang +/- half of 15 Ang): 5.4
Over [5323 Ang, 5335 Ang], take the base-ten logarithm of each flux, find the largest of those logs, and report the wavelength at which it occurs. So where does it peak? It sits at 5334.0 Ang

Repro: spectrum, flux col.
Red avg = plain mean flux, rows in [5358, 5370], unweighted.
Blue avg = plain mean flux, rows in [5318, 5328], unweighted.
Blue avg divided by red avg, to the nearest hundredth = 0.91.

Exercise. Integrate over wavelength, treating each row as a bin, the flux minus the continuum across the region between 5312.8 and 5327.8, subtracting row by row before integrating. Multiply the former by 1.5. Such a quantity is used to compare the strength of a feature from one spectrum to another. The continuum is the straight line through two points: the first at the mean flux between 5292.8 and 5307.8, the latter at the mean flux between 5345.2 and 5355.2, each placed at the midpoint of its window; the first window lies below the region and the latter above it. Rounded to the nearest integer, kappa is 2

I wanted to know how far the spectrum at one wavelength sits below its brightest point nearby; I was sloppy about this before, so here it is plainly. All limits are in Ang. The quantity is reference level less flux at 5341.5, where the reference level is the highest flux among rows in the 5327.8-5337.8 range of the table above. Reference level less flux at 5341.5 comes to 0.10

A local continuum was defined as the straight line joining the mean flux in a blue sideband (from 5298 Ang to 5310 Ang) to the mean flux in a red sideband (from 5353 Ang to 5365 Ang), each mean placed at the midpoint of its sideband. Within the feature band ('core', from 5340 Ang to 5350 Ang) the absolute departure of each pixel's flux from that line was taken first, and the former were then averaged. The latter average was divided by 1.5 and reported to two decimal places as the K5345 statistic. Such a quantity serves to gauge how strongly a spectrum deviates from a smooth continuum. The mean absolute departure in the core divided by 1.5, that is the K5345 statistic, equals 0.35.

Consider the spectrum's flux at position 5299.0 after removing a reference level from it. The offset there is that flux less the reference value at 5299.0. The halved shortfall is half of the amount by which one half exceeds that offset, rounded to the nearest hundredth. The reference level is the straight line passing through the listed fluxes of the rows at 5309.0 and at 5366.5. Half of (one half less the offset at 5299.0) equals 0.71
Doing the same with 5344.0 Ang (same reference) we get 0.45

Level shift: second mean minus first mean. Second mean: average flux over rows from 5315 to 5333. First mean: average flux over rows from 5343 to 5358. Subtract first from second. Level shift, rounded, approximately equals -0.40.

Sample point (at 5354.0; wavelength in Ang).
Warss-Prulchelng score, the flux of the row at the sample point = 6.175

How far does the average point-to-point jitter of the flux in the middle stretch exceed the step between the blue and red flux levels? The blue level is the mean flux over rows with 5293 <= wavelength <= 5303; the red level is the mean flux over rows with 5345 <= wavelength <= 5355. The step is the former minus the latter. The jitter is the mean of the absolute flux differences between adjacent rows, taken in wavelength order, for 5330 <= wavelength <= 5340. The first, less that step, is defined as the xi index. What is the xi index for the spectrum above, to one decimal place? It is 0.7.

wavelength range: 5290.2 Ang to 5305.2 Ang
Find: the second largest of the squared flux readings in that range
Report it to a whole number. 31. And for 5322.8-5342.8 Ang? 31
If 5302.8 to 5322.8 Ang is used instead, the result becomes 37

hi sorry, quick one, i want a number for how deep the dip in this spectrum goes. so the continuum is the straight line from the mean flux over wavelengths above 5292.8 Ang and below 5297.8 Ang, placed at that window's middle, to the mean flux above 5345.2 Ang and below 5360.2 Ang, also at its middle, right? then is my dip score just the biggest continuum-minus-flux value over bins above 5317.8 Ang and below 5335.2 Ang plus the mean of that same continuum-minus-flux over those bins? 1.2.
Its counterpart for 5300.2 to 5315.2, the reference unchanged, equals -0.1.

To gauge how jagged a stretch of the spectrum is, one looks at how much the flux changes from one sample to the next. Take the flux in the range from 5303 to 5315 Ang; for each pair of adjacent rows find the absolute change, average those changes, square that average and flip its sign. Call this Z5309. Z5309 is -0.017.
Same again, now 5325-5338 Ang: -0.033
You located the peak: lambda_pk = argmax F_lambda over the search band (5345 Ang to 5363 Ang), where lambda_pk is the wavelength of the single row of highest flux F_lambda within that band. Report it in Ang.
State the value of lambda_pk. 5359.0 Ang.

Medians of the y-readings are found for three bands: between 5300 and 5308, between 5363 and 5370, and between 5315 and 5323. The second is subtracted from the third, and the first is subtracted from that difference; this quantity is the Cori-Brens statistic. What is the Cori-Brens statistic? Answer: -5.4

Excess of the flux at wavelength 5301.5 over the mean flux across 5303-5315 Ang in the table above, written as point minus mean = -0.65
